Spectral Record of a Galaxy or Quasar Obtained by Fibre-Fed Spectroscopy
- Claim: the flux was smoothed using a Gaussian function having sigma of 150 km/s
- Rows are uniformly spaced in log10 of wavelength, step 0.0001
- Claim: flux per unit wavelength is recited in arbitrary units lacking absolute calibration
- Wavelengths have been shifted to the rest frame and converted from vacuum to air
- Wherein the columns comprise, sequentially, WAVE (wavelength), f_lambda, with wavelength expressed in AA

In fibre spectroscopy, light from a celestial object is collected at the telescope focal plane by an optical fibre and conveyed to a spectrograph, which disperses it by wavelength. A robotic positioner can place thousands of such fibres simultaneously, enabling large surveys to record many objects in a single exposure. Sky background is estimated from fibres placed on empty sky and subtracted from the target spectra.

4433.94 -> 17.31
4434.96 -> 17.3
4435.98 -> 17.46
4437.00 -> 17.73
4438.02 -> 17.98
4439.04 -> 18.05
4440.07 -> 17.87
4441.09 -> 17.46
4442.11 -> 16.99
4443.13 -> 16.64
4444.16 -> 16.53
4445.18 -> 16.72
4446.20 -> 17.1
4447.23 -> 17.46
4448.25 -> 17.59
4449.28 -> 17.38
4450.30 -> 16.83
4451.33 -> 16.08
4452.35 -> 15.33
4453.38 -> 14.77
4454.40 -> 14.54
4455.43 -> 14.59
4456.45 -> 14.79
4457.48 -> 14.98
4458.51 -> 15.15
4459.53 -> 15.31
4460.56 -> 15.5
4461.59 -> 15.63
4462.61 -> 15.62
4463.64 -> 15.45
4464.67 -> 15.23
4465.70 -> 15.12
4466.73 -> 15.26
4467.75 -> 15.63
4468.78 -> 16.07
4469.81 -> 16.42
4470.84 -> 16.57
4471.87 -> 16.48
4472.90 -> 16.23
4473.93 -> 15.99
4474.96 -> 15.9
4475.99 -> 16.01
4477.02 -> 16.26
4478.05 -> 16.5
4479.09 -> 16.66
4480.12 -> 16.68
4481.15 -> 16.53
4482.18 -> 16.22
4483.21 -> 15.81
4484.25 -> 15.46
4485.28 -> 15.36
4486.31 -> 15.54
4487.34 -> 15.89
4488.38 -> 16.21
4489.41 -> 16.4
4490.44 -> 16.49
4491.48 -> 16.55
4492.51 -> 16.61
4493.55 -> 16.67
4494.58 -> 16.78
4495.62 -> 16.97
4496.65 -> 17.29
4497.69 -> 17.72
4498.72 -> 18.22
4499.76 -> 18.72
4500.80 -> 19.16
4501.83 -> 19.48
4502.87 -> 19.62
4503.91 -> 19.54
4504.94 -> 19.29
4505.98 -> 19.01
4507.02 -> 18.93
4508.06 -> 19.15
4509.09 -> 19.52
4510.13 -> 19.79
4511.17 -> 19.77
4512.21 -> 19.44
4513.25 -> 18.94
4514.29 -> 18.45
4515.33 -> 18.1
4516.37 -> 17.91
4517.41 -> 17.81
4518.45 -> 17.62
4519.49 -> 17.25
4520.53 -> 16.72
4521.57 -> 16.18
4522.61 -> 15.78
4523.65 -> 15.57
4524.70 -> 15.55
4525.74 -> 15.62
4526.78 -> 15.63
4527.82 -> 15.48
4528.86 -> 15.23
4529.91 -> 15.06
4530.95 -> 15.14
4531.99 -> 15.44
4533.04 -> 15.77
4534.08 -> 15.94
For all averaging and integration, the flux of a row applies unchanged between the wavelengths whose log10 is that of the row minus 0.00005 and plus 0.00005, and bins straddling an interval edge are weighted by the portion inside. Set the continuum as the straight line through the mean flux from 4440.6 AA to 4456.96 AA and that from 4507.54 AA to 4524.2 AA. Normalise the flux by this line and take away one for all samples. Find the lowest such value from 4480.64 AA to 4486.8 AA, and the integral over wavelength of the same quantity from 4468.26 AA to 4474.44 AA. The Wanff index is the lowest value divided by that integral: 0.51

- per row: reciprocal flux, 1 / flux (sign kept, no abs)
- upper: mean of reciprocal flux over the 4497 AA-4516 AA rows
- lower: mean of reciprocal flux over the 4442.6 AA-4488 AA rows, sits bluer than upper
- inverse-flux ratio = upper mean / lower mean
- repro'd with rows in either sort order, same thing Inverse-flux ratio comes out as 0.84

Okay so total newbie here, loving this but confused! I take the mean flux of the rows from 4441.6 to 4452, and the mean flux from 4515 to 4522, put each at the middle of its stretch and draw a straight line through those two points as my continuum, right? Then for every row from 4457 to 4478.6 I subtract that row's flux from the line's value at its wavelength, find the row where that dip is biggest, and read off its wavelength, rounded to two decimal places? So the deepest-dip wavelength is 4457.48 AA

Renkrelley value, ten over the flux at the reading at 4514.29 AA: 0.54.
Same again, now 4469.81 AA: 0.61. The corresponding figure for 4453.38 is 0.68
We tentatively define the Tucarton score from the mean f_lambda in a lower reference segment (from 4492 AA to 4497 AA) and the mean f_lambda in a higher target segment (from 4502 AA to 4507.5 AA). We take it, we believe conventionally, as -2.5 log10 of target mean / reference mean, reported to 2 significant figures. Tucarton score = -0.15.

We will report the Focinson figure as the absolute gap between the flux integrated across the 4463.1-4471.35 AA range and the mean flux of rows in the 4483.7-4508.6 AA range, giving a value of 112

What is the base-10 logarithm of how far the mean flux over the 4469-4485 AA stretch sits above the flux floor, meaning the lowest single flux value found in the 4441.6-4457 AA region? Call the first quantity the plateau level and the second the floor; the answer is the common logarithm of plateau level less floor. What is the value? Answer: 0.23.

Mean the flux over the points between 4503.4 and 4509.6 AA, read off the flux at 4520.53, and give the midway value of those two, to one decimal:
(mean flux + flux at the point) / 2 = 18.0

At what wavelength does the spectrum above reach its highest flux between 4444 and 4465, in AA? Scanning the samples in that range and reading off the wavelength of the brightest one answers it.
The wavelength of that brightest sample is 4448.25 AA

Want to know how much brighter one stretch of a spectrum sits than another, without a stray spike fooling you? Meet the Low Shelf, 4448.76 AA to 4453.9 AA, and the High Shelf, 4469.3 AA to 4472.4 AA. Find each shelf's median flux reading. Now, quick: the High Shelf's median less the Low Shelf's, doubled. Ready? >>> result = 1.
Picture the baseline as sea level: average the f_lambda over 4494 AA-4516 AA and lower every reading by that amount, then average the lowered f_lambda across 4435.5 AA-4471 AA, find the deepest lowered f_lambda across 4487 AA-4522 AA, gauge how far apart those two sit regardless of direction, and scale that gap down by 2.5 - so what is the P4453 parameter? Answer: 0.13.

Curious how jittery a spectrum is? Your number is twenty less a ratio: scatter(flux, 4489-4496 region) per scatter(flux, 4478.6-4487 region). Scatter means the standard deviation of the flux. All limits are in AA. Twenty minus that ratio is 19.7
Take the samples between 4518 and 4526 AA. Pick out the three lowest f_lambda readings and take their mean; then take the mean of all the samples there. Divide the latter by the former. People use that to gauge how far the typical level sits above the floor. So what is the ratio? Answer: 1.05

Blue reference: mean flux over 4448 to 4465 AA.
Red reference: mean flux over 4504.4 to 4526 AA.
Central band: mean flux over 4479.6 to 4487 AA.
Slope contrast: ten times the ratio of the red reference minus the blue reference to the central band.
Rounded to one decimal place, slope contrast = 1.5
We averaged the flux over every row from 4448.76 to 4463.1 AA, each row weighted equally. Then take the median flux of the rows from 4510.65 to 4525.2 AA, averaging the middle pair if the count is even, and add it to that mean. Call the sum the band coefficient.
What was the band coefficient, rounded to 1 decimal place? 33.2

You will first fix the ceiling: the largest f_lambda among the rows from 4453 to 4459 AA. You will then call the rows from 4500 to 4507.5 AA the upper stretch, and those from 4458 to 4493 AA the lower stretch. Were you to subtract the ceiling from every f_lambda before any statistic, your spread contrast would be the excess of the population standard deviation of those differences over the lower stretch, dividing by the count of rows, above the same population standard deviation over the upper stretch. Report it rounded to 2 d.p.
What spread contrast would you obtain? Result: 0.25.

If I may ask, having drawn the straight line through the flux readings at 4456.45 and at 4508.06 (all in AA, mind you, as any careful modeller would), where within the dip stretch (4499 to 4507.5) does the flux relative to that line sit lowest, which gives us 4507.02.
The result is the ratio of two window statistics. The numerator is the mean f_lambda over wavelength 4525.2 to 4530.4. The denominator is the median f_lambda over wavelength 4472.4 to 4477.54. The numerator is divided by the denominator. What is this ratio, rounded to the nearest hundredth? 0.96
